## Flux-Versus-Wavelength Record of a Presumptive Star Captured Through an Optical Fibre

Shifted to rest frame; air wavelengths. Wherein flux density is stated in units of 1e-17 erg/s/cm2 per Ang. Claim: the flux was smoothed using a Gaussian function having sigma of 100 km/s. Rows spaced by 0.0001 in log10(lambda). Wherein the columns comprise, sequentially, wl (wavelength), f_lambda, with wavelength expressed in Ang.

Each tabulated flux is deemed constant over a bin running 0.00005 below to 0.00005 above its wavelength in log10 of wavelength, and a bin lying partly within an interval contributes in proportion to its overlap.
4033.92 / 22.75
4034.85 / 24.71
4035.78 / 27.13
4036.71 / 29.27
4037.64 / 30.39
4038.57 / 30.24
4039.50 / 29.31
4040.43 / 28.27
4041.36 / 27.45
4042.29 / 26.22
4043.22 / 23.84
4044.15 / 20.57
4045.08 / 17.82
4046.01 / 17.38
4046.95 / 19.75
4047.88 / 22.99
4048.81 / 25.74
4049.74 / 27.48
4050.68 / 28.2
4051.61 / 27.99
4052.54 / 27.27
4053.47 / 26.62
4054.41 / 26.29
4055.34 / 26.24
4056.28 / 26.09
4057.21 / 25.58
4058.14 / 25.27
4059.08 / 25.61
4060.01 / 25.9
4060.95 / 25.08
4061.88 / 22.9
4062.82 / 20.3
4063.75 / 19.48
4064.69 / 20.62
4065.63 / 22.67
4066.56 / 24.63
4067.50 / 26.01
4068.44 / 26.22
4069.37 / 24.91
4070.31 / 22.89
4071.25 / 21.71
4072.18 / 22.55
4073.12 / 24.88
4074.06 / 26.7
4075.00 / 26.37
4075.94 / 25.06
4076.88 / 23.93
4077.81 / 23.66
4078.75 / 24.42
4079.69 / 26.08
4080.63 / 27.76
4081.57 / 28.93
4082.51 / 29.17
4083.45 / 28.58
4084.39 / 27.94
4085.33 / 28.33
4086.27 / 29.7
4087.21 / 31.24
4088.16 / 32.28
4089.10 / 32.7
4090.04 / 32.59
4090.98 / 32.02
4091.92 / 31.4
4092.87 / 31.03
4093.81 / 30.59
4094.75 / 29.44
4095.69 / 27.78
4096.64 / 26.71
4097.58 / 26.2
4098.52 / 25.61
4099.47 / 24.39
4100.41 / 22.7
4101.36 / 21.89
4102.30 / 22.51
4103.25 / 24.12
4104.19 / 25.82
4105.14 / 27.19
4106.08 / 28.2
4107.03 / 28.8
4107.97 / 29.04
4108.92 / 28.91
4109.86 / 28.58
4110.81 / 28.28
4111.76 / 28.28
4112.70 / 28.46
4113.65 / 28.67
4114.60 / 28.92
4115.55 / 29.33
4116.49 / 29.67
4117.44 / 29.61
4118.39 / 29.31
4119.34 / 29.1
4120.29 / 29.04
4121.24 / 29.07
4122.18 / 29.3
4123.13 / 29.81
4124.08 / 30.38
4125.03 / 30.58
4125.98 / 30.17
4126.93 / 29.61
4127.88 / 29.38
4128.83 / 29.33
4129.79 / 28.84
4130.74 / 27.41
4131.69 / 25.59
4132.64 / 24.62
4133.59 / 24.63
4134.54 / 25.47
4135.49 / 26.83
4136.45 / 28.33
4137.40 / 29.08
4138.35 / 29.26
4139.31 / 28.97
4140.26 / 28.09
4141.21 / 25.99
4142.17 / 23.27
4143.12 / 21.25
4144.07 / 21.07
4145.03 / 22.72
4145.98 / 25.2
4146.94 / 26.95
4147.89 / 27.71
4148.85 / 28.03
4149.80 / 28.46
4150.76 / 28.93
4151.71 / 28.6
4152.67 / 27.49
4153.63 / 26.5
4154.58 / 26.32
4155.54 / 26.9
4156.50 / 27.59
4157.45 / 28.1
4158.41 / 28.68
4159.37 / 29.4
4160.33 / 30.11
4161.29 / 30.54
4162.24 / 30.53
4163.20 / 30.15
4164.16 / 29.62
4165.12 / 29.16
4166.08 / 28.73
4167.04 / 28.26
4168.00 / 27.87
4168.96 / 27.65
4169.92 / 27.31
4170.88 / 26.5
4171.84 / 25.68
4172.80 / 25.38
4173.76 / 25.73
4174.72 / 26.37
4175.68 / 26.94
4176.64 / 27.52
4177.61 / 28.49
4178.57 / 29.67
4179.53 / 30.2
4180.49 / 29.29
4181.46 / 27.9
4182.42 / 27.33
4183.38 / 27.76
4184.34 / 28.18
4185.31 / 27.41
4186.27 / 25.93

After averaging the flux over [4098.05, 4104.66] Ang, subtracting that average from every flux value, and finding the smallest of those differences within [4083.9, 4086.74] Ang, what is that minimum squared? 17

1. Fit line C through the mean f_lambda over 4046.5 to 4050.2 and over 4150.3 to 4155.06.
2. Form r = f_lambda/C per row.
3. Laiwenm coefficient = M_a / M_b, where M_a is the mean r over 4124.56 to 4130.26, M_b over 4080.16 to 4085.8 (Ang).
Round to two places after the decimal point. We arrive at 0.98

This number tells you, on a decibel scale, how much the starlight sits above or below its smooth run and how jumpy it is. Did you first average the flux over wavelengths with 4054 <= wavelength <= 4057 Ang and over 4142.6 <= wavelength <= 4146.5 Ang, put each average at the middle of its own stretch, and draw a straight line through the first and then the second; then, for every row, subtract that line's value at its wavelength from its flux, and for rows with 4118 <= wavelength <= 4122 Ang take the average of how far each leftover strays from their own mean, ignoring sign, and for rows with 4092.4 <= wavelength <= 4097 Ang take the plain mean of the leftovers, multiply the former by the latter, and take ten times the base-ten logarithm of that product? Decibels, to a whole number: -6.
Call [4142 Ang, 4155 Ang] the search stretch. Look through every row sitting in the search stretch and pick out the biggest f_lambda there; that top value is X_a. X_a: 28.93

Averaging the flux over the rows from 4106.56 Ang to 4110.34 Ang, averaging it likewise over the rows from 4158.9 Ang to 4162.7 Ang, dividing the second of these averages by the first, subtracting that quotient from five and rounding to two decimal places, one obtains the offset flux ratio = 3.95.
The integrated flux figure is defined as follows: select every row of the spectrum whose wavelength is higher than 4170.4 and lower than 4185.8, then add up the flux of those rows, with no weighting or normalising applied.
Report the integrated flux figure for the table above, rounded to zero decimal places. 440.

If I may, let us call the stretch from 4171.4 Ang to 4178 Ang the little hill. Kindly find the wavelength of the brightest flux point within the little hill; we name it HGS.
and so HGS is 4177.61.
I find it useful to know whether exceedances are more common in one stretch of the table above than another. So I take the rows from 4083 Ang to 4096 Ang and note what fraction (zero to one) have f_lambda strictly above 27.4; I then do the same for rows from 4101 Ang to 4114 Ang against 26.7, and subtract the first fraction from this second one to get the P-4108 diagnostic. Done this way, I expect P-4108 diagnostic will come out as -0.29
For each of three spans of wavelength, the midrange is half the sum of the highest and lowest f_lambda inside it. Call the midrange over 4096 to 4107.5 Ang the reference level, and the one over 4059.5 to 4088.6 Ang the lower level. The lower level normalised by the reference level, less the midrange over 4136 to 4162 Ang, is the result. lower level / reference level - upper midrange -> -24.8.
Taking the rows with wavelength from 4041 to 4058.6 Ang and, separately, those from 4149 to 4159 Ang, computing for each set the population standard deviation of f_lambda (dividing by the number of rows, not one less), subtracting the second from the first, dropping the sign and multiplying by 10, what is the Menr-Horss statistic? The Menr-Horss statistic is 24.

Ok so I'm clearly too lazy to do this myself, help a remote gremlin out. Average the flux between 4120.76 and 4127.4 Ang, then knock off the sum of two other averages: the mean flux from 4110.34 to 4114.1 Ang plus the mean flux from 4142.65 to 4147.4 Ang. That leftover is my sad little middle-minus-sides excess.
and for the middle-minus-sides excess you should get -22.0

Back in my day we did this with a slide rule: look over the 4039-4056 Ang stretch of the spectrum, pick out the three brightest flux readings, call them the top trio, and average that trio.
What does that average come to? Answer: 28.6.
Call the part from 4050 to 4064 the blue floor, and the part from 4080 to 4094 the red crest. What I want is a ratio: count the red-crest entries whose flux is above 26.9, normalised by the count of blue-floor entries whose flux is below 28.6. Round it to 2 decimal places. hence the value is 1.00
